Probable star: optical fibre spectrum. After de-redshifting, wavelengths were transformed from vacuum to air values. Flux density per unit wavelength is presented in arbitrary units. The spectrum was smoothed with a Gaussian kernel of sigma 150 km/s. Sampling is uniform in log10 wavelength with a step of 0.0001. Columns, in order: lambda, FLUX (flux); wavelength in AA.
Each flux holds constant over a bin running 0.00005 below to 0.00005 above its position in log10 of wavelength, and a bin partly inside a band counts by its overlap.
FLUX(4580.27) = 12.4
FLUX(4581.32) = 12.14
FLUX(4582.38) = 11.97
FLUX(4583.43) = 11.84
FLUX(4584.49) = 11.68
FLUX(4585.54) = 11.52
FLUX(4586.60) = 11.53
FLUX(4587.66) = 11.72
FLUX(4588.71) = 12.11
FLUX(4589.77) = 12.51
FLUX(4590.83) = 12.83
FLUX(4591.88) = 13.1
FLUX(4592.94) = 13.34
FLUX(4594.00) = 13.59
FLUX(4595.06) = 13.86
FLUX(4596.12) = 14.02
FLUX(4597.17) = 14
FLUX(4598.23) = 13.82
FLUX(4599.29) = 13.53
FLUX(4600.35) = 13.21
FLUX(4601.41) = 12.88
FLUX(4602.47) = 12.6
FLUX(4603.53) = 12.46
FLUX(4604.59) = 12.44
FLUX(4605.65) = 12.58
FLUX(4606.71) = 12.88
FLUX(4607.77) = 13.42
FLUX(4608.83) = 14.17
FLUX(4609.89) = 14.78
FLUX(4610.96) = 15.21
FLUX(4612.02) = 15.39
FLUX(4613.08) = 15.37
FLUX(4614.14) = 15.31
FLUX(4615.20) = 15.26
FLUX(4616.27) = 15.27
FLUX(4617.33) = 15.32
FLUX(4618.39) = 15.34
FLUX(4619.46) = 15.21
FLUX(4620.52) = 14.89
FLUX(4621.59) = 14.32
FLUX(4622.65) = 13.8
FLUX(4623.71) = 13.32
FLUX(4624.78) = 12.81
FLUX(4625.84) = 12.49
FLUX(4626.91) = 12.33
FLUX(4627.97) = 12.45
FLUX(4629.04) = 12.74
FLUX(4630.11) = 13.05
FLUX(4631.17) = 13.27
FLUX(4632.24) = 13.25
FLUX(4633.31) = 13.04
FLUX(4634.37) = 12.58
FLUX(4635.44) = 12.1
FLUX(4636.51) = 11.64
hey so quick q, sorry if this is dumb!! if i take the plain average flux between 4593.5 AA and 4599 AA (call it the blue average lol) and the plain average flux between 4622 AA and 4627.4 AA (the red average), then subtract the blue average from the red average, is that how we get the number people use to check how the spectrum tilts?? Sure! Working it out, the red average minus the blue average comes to -0.9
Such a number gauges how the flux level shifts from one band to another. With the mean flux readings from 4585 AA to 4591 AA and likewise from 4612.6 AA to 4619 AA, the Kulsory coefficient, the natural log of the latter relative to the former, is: 0.24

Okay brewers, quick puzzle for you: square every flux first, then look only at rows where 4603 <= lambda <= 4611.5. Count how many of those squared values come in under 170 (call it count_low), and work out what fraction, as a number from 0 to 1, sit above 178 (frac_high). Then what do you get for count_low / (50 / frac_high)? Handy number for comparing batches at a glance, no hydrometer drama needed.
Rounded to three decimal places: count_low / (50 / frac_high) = 0.040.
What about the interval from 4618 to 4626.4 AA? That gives 0.025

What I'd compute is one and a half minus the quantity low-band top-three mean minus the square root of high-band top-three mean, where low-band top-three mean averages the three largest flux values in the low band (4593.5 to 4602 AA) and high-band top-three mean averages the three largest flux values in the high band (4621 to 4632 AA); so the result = -8.7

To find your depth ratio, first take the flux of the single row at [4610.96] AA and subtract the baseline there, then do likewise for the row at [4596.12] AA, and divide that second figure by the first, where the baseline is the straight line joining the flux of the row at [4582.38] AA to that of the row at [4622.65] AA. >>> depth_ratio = 0.7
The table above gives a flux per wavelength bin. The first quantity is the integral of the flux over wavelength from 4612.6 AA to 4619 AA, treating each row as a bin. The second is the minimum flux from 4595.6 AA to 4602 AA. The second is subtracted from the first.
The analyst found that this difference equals 85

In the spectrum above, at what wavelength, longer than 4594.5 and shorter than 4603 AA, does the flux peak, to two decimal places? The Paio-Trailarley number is 4596.12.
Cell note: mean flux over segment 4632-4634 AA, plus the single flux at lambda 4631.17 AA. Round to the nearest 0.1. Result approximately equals 26.4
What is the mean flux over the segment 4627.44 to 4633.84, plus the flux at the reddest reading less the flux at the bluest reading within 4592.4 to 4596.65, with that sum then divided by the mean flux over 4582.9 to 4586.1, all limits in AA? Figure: 1.17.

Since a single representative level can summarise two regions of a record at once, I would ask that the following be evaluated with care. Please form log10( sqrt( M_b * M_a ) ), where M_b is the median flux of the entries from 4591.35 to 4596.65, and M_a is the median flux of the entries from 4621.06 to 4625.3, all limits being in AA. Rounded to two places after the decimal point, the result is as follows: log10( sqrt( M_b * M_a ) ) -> 1.13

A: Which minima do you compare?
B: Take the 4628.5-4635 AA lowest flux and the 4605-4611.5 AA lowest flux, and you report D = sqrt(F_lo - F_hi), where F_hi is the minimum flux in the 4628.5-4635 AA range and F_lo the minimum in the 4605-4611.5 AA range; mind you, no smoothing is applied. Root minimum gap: 0.00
